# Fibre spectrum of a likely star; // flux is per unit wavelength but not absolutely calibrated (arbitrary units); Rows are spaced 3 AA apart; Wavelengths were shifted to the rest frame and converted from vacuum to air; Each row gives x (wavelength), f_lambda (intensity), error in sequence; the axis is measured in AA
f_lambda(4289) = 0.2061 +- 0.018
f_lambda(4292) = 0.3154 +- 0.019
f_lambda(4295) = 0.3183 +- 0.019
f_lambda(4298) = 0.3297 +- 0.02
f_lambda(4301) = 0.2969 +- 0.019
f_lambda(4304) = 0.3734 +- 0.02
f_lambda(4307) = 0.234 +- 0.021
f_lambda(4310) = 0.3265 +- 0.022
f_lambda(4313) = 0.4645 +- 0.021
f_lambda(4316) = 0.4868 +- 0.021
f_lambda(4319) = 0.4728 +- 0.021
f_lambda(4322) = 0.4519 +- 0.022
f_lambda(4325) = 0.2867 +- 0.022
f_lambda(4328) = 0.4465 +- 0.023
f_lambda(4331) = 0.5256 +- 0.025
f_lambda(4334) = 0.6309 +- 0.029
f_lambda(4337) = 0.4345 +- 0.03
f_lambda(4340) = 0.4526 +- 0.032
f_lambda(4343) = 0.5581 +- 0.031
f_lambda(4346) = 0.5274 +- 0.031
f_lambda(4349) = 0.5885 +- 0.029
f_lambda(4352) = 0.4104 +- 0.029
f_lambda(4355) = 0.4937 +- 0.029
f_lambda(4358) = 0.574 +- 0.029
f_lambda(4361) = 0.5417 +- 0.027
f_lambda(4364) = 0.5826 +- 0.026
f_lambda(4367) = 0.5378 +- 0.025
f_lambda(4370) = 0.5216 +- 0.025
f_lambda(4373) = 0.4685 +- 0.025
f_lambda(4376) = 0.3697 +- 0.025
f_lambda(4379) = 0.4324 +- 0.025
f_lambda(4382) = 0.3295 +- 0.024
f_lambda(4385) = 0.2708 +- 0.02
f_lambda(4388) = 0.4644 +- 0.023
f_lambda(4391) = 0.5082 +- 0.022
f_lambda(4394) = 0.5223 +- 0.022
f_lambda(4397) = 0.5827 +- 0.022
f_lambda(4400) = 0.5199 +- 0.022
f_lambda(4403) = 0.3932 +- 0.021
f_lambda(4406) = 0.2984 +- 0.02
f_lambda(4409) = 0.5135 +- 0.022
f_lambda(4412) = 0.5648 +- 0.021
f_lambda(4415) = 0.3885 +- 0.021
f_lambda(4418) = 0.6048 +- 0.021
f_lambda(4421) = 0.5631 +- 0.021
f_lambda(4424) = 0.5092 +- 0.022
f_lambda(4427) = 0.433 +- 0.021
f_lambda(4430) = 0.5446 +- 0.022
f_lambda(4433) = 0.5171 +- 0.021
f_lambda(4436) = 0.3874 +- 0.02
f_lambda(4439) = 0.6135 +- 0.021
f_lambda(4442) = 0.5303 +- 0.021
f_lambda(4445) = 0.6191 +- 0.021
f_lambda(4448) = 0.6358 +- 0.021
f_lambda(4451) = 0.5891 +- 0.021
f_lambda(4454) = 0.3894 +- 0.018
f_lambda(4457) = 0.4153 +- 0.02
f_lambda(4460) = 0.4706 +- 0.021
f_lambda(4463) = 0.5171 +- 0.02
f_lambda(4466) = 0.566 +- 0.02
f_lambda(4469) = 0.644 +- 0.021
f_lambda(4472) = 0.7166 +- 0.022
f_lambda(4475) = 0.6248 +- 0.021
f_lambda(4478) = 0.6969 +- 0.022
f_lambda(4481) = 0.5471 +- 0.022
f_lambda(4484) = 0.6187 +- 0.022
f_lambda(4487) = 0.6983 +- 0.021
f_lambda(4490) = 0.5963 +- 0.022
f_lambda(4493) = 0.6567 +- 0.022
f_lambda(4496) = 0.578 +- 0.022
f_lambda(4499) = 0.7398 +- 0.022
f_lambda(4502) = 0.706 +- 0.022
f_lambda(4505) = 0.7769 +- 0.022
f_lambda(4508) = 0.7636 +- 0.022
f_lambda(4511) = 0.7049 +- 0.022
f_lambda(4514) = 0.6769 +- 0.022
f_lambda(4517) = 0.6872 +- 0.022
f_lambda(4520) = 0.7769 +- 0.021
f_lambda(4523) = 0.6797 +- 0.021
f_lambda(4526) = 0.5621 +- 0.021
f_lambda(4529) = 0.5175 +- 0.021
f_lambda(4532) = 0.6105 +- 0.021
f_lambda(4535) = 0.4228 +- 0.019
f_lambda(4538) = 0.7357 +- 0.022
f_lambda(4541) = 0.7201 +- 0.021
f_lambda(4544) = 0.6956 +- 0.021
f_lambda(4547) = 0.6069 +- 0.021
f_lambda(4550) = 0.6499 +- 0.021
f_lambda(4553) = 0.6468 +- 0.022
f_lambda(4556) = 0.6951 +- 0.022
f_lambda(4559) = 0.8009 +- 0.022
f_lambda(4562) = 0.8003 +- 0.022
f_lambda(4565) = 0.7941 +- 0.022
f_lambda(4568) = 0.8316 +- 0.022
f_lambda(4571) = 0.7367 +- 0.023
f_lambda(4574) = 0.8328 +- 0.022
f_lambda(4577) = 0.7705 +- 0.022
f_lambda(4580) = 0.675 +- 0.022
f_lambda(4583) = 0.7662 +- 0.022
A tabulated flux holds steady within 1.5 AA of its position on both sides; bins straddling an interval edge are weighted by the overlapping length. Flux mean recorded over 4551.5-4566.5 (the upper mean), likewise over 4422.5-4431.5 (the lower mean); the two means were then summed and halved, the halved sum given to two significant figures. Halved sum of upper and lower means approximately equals 0.62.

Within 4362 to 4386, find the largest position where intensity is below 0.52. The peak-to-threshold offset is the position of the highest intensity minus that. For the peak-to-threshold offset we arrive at -21 AA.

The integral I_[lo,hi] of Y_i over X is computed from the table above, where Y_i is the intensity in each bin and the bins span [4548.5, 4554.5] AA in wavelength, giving 3.89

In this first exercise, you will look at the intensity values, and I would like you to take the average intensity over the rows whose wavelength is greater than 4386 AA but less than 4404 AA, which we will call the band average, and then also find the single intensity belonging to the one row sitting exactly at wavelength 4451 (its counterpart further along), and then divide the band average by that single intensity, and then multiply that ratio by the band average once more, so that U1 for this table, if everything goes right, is 0.42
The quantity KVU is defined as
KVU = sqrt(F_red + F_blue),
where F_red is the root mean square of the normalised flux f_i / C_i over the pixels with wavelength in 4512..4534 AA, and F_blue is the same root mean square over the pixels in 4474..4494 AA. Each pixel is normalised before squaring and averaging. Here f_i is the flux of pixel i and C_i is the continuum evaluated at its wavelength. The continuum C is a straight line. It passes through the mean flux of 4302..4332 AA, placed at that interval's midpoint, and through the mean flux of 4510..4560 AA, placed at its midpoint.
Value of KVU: 1.44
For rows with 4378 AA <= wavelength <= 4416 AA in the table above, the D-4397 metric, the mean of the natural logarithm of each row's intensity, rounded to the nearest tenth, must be -0.8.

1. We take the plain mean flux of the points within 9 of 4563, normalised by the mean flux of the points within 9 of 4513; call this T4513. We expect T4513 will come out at 1.06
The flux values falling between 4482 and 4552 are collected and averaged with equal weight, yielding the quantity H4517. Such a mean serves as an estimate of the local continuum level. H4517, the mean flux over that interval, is 0.66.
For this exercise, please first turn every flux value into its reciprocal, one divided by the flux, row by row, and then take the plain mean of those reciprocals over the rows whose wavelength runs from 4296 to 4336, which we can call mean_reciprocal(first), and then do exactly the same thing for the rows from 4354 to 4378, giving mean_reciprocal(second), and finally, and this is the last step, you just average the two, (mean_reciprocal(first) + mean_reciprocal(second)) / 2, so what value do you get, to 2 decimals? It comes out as 2.31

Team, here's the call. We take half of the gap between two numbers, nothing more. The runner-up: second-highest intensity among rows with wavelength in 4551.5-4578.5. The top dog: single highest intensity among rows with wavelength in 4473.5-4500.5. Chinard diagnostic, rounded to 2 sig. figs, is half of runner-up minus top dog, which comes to 0.046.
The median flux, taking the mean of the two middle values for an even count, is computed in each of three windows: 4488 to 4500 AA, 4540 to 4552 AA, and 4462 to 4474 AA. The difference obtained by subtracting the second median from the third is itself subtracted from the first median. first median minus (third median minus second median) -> 0.69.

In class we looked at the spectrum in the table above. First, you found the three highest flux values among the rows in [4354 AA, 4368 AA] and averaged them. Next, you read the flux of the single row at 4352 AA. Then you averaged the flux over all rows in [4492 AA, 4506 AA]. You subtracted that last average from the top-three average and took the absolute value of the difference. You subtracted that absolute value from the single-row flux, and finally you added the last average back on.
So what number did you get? 1.0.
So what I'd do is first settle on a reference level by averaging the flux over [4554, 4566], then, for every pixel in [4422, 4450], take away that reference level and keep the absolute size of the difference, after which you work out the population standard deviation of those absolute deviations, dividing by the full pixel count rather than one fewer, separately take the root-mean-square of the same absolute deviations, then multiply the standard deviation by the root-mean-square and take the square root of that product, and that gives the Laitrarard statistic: 0.14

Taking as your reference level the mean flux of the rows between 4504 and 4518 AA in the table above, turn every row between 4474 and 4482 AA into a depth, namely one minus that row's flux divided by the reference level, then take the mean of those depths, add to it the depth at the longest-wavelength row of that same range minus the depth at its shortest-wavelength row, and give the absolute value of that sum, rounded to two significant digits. 0.24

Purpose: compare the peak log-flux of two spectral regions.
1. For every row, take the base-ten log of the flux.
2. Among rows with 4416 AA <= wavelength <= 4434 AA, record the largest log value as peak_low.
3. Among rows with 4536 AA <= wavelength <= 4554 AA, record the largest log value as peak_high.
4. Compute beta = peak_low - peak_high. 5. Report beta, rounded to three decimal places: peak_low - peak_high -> -0.085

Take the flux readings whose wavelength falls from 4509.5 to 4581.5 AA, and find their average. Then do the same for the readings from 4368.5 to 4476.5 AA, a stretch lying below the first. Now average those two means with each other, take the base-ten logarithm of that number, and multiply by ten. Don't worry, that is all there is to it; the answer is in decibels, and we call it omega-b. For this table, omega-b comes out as -2.24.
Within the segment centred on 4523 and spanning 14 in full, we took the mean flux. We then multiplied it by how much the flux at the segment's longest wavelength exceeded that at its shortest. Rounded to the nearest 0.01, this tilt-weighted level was -0.11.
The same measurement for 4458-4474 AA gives 0.14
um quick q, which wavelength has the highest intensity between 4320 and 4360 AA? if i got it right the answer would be 4334 AA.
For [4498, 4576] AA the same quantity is 4574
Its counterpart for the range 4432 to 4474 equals 4472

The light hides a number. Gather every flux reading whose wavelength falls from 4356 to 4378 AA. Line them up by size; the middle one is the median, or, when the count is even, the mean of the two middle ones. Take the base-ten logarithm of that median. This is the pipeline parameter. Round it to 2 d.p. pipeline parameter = -0.27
